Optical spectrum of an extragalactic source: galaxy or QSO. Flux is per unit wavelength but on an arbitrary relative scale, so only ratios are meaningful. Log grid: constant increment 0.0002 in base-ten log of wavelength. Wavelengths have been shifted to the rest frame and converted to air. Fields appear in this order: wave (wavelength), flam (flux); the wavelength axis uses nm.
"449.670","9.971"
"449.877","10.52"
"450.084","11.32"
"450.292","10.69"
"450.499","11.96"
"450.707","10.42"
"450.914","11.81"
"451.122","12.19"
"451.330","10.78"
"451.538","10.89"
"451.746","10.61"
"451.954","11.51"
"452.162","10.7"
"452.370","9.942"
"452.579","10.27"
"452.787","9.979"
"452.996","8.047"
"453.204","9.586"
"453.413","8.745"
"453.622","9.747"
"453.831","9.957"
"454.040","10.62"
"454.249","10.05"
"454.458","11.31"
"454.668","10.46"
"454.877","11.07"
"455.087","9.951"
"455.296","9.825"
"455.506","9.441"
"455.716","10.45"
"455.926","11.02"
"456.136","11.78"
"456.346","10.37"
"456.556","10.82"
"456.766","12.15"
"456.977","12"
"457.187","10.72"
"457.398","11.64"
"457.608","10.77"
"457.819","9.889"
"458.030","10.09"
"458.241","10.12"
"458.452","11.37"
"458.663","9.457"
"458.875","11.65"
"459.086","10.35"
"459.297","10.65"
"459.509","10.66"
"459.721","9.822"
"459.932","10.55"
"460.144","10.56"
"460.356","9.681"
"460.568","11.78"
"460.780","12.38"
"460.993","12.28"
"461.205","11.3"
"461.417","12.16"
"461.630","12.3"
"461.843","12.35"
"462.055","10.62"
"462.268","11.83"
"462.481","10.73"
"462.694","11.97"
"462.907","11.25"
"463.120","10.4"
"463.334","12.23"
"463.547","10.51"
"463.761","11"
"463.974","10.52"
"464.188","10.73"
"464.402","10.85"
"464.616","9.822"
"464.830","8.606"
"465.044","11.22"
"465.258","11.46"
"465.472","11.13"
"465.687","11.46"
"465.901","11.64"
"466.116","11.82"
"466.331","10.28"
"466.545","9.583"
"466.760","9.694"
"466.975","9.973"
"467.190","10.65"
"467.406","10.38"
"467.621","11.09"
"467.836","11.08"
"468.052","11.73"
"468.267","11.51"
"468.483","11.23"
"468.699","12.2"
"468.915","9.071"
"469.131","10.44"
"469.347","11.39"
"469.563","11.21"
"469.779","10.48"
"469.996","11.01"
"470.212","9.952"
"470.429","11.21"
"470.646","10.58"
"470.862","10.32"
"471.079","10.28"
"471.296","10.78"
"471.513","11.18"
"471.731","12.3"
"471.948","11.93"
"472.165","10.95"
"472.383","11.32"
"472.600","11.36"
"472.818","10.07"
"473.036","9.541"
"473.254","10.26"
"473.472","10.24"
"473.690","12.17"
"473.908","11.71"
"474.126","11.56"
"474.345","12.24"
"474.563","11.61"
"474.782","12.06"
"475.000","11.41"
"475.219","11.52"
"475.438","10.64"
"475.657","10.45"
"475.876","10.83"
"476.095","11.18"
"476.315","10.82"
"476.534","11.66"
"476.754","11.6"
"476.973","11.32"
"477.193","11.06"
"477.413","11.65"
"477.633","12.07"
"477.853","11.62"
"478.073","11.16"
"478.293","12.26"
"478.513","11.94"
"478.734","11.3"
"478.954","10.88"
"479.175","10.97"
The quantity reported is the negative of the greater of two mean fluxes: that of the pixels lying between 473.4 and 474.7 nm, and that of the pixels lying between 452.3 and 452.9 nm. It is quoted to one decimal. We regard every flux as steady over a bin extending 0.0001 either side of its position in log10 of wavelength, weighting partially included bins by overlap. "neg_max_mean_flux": -11.6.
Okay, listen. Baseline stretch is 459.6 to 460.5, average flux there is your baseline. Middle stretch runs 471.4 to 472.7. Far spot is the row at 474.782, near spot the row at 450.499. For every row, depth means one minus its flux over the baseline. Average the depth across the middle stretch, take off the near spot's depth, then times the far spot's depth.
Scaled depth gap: -0.008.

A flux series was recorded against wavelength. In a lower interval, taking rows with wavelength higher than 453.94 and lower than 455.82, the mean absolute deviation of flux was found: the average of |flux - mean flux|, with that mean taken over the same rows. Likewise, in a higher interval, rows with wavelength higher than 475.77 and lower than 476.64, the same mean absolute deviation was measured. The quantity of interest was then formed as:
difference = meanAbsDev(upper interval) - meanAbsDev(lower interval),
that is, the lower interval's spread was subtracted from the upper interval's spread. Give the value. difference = -0.2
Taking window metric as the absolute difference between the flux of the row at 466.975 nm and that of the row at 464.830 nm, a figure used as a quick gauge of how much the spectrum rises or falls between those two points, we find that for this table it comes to 1.4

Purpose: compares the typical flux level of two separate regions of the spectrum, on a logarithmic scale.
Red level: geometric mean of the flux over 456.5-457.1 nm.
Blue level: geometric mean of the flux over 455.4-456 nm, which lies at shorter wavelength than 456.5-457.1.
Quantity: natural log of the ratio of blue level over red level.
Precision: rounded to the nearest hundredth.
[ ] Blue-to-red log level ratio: -0.12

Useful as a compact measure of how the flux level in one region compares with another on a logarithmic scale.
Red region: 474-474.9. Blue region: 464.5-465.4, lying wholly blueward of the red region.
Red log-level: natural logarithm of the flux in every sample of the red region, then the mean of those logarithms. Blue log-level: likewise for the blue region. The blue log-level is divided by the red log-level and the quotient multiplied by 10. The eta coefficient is 9.4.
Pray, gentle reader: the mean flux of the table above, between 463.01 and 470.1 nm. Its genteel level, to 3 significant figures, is 10.8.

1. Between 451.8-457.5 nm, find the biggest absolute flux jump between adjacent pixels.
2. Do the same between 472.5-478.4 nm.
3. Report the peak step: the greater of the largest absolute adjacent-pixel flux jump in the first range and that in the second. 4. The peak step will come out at 1.9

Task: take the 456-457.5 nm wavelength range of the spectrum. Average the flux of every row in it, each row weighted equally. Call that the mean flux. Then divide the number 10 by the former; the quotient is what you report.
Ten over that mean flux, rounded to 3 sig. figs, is 0.881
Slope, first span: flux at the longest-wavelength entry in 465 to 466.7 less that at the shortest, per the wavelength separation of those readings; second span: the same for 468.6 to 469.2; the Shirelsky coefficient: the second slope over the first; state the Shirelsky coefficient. 3.7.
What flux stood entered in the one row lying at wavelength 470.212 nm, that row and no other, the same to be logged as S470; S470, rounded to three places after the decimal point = 9.952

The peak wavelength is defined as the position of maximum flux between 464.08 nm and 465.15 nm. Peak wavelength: 465.044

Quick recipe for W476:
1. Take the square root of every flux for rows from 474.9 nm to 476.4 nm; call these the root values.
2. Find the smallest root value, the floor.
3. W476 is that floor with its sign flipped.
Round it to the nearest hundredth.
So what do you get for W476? -3.23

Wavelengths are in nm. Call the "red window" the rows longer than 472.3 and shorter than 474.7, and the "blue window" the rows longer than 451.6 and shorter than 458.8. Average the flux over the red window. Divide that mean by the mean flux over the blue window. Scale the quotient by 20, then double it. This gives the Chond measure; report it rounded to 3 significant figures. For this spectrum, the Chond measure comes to 42.6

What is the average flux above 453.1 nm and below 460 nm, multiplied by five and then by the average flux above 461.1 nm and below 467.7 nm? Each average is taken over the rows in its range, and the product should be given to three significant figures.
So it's 576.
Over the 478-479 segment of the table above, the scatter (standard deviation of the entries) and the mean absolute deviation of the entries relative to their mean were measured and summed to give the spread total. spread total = 1.0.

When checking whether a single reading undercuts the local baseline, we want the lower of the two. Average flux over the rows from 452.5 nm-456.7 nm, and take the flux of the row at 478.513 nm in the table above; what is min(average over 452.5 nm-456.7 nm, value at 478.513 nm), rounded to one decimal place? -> 10.2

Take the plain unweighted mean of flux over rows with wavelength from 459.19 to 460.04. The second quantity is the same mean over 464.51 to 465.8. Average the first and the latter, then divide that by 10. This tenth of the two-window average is 1.05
